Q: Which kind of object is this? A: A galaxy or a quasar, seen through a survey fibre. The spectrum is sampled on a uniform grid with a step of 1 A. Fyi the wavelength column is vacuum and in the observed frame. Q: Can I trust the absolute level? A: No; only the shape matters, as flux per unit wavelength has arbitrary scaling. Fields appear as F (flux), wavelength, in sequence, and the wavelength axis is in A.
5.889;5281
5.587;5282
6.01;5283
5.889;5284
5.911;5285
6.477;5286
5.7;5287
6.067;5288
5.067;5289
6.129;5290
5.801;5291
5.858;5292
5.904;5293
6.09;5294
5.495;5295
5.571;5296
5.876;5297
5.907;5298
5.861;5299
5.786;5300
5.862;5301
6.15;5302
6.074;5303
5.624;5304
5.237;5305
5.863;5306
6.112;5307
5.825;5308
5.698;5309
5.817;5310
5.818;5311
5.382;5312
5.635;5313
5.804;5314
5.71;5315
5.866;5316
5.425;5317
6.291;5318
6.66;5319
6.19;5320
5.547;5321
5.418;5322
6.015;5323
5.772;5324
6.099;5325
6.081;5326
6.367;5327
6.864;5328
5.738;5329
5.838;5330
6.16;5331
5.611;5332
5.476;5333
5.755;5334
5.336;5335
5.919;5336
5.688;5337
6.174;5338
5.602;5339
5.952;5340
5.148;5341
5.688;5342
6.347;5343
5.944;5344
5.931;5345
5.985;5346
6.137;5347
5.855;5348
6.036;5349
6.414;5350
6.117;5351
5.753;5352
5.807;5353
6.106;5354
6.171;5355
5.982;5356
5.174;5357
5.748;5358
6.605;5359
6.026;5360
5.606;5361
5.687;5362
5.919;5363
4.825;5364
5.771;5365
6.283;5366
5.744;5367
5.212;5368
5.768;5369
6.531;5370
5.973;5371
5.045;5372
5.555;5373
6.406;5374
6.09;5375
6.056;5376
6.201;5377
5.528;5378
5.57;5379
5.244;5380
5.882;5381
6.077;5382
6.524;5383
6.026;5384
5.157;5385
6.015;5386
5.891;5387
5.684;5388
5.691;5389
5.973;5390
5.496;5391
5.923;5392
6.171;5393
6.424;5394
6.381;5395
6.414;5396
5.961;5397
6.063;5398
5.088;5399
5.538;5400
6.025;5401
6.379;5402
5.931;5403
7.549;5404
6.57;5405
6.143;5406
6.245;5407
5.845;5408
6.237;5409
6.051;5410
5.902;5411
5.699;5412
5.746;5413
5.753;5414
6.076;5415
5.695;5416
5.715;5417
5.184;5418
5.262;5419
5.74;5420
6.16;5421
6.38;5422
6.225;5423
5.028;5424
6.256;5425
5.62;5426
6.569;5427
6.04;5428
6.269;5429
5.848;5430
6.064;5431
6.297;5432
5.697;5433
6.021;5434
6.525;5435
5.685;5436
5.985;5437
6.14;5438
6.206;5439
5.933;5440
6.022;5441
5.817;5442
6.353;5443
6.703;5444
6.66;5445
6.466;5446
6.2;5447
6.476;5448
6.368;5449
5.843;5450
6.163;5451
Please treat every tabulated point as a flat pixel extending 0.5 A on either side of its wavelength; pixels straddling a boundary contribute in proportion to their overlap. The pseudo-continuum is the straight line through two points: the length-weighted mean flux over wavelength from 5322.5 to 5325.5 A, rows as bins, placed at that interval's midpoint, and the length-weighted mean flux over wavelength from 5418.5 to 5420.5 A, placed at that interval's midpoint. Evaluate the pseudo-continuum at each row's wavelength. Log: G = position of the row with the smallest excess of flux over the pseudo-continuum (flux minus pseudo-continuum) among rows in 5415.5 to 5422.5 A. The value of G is 5418 A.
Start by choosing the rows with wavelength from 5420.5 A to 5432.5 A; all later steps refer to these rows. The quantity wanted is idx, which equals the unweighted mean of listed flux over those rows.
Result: 6.06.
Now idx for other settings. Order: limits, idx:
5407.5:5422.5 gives 5.83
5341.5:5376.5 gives 5.89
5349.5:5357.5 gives 5.94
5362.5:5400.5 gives 5.84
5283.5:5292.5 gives 5.88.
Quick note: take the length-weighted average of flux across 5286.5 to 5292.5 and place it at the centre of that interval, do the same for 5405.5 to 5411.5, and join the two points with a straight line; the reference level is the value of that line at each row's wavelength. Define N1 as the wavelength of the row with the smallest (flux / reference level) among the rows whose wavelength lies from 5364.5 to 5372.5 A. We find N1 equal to 5372 A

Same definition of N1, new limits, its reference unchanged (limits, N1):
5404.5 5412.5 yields 5412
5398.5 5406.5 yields 5399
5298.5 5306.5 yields 5305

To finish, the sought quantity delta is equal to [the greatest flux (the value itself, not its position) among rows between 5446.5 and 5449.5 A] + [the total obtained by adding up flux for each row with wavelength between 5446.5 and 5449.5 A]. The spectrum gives 25.5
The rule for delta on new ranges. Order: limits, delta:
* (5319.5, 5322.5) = 23.3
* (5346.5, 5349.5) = 24.2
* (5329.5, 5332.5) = 23.8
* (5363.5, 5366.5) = 23.2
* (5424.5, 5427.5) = 25.0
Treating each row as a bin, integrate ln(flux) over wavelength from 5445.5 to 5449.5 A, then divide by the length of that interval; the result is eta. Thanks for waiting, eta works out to 1.85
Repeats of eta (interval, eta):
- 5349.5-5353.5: 1.79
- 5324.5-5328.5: 1.85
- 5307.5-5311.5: 1.76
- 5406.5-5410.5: 1.81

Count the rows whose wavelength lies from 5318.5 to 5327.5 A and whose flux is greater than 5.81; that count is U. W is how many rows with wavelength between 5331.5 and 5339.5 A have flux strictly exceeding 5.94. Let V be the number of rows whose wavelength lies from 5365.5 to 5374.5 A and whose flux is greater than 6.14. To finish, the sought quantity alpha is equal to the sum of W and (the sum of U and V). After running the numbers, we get 10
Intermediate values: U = 6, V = 3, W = 1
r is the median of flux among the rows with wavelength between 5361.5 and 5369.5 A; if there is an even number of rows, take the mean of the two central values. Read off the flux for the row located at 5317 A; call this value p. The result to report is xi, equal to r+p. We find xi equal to 11.2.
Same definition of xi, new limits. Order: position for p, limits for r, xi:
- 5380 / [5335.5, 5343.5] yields 11.0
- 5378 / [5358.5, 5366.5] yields 11.4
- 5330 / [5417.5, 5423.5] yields 11.8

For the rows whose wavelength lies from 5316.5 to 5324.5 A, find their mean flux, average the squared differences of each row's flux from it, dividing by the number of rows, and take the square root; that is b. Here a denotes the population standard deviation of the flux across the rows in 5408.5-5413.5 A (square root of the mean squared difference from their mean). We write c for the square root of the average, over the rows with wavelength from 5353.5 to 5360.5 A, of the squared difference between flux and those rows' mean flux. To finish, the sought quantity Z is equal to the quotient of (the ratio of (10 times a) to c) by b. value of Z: 11.6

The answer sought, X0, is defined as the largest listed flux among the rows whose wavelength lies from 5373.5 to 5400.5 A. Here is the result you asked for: 6.524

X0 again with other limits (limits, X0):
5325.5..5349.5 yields 6.864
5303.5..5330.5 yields 6.864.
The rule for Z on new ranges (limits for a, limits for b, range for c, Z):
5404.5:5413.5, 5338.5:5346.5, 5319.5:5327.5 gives 26.3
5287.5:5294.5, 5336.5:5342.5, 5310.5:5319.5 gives 27.9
